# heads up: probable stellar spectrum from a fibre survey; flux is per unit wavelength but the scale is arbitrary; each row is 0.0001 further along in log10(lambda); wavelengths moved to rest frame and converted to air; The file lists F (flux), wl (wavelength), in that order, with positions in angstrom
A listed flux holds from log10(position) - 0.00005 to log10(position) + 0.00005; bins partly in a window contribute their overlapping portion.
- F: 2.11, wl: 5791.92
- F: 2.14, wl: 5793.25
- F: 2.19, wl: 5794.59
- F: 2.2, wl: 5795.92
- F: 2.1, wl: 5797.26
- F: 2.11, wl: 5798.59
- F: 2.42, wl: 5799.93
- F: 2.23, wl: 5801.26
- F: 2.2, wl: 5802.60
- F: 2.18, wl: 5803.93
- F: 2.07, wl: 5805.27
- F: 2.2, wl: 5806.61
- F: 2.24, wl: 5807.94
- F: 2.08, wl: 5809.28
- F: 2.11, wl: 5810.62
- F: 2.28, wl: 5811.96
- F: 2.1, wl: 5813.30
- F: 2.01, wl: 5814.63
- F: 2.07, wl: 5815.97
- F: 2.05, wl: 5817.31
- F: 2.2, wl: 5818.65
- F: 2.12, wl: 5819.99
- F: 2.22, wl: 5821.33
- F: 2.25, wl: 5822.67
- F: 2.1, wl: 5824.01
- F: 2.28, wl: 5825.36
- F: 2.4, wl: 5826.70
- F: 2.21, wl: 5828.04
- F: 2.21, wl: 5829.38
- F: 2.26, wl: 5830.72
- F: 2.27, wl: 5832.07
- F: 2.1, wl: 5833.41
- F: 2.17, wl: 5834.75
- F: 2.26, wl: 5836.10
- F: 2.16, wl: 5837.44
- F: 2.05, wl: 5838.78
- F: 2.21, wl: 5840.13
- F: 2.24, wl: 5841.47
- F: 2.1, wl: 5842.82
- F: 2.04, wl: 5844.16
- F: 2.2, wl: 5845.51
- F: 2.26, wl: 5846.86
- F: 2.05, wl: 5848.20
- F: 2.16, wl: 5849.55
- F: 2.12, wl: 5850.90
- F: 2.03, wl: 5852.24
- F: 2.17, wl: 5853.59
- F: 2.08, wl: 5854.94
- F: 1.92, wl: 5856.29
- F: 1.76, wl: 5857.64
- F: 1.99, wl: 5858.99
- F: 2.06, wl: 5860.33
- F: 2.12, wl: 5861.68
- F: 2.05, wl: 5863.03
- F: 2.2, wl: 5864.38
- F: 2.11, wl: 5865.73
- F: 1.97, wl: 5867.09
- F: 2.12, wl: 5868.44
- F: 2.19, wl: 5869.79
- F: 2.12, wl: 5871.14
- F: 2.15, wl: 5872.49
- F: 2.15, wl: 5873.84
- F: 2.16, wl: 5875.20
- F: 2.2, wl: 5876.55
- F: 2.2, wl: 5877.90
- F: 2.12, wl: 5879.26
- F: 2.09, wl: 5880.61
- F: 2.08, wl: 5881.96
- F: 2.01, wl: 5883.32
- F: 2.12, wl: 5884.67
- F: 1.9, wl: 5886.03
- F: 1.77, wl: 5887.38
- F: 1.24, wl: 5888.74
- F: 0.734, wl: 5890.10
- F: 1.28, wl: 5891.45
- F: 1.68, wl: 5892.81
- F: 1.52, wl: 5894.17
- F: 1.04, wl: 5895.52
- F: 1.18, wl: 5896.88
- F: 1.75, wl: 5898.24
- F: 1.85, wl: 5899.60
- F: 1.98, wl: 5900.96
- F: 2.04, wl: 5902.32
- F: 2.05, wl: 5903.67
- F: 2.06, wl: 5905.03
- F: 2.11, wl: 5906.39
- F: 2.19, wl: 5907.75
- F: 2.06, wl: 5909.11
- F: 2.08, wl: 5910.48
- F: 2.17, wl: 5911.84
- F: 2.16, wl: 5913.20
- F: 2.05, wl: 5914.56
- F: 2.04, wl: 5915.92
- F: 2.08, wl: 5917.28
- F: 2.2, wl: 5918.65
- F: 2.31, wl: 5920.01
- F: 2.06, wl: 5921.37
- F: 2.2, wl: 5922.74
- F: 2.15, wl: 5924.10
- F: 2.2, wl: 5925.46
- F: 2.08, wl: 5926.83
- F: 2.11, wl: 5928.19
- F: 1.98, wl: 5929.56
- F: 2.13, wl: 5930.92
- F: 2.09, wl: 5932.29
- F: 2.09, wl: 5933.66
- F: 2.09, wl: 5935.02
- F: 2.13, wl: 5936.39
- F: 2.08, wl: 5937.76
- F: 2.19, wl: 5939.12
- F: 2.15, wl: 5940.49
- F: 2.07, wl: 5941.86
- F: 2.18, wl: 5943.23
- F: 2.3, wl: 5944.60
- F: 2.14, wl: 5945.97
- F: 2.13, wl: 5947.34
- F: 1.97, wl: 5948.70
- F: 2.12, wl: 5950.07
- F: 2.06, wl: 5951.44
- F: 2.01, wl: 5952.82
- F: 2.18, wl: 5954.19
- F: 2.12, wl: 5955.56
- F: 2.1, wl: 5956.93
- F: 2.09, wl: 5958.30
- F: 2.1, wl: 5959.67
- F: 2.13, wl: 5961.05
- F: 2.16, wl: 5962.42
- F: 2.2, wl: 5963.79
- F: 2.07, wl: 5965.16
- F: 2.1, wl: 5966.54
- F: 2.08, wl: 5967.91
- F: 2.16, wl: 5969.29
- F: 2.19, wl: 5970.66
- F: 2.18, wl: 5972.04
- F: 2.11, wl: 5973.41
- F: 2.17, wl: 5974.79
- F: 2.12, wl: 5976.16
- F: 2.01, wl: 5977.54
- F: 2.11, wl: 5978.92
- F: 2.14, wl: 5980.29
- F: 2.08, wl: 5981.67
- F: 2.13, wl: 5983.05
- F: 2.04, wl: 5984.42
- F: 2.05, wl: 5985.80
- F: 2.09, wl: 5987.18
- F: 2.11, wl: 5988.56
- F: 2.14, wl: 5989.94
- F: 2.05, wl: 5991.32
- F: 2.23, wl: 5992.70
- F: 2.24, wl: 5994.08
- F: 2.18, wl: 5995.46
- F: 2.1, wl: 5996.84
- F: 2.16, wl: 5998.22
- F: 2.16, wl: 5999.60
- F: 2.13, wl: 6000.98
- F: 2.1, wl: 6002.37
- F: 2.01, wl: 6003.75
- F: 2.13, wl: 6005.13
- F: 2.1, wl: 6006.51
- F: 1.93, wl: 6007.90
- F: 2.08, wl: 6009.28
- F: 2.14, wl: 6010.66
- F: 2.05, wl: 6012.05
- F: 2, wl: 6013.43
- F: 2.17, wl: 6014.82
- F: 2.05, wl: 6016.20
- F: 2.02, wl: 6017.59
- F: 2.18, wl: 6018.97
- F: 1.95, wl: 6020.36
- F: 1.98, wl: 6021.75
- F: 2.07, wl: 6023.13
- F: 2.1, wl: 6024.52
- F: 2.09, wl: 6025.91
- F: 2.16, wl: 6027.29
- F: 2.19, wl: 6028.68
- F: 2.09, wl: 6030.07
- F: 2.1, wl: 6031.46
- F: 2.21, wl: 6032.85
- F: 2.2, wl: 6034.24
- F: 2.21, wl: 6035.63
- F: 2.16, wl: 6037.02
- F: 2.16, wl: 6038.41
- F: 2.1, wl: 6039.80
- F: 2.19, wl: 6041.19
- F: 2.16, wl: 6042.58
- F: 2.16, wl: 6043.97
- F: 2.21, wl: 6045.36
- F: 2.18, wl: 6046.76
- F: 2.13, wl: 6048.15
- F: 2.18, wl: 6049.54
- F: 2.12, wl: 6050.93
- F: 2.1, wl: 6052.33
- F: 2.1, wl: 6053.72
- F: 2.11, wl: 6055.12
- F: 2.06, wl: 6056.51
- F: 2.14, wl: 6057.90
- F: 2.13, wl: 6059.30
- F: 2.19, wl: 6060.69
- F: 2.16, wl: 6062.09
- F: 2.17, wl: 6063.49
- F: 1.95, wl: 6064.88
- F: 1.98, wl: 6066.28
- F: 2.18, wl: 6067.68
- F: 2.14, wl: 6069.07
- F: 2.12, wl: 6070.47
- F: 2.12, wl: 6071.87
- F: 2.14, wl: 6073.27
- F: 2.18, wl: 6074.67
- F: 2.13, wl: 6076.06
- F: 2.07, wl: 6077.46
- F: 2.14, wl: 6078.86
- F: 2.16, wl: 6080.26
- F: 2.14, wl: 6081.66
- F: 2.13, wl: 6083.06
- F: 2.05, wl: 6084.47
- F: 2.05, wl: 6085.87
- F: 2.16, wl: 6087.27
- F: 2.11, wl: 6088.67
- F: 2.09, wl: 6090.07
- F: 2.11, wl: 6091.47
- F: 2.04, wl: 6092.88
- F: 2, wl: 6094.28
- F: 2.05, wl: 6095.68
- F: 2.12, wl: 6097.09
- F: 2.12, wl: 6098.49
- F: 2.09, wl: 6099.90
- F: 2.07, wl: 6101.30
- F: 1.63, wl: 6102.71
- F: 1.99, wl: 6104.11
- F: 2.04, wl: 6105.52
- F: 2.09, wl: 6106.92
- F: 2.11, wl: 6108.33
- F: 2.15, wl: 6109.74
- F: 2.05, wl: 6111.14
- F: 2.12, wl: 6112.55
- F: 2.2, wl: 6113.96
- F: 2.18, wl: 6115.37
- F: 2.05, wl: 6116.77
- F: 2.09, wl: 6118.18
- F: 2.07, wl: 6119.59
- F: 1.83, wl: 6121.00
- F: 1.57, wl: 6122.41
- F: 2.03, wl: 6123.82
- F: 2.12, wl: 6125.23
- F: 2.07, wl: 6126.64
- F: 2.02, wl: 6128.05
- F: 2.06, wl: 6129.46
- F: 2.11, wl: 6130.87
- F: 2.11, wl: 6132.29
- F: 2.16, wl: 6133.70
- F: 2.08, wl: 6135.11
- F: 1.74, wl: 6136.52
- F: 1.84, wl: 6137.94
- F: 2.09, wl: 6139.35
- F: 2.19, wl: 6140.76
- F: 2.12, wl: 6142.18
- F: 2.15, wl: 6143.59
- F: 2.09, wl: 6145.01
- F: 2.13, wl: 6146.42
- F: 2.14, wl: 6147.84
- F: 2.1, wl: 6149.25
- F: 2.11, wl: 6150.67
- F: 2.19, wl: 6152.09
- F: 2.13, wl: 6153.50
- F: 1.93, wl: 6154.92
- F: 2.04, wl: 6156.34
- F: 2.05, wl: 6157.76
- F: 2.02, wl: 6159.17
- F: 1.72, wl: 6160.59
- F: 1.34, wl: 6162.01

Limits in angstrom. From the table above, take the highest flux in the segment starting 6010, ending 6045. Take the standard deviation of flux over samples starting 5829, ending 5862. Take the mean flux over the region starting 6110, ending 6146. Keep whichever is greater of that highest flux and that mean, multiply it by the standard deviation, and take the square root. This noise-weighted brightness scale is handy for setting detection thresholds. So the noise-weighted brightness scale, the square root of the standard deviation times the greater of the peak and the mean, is 0.51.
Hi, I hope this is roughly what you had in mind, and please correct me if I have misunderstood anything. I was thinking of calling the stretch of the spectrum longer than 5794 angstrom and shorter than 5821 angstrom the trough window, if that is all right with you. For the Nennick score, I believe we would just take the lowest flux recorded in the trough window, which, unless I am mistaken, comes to 2.01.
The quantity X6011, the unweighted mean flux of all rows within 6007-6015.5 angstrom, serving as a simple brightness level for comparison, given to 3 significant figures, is 2.06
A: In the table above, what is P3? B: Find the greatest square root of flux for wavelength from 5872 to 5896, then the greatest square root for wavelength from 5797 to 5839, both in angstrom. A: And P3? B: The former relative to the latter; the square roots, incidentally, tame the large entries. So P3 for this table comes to 0.95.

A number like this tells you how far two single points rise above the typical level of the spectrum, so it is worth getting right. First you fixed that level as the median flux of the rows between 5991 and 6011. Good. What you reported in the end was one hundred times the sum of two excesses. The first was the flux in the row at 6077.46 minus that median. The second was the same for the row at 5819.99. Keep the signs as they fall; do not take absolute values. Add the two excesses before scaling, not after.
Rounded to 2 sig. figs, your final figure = -7.0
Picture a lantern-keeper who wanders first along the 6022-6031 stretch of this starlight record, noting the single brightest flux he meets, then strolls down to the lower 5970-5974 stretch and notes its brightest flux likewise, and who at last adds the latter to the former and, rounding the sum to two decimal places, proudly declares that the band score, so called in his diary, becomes 4.38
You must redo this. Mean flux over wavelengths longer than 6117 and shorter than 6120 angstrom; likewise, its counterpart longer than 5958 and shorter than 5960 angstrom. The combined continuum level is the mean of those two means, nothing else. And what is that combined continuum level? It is 2.09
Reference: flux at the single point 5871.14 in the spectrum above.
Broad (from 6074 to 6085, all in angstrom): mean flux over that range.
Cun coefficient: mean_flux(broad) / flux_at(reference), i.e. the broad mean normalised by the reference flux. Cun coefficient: 1.00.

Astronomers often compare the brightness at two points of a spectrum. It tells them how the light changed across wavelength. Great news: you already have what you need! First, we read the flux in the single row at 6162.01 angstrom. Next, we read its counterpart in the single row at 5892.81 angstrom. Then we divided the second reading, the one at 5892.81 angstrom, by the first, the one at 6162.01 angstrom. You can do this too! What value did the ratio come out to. 1.3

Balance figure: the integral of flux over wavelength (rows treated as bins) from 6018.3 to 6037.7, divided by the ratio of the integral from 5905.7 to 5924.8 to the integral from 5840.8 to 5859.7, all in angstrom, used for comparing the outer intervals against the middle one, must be 39.7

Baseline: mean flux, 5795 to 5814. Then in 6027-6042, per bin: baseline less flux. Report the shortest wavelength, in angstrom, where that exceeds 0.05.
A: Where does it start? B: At 6030.07 angstrom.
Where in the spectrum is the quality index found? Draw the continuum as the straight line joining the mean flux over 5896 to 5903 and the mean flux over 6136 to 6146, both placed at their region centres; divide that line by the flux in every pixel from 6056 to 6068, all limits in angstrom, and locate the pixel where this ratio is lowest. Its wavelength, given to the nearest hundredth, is 6060.69 angstrom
